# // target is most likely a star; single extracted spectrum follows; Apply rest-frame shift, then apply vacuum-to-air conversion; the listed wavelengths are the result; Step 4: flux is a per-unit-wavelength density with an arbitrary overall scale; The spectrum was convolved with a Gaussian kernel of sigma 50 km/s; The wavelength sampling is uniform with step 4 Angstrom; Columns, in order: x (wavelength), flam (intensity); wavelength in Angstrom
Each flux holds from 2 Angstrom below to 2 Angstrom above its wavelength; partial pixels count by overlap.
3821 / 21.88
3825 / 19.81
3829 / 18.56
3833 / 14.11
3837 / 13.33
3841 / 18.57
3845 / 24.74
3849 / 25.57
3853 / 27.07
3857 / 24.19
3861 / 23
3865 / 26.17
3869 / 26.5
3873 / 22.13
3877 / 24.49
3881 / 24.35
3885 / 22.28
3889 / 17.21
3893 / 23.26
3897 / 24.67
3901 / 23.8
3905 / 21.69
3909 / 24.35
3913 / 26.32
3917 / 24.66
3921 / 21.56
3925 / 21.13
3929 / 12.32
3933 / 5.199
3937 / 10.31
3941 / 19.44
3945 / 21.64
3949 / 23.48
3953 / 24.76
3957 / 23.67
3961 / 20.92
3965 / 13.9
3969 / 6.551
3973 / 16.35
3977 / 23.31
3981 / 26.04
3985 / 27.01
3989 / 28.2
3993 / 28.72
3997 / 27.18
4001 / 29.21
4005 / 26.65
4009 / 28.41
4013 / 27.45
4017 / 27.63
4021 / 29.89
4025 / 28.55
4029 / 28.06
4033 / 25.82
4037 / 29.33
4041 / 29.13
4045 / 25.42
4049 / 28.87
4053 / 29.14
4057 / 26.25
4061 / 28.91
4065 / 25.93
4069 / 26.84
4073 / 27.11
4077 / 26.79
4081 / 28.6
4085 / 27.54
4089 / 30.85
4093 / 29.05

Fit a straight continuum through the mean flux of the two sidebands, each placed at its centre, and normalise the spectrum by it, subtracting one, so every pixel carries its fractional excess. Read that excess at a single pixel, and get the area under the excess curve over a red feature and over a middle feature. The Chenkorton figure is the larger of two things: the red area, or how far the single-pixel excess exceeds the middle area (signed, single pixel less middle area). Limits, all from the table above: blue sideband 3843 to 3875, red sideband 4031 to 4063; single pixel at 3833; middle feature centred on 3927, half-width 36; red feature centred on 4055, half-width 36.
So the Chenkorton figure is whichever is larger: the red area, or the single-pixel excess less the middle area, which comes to 14.1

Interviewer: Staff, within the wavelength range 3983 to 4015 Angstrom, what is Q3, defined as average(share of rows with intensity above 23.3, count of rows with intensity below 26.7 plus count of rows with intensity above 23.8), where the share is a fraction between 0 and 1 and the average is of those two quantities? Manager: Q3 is 5.0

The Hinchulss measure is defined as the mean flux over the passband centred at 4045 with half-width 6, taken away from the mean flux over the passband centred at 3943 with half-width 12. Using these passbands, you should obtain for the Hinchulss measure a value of -10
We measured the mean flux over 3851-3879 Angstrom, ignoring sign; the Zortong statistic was 24.8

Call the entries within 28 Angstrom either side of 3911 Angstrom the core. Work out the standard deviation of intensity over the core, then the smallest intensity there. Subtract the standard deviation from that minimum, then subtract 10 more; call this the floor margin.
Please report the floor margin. -11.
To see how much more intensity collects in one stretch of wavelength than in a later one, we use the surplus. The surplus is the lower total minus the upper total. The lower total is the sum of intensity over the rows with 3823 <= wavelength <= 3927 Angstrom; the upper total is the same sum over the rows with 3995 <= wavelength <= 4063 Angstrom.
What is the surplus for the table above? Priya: 108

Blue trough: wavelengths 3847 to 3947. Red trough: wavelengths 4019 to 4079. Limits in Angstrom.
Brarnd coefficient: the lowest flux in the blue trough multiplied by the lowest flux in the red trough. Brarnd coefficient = 132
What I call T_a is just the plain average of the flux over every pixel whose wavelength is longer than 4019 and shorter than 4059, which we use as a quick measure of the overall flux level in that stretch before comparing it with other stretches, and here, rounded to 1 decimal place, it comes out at 28.0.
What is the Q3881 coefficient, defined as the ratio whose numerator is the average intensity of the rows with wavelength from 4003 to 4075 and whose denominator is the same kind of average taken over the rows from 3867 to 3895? 1.2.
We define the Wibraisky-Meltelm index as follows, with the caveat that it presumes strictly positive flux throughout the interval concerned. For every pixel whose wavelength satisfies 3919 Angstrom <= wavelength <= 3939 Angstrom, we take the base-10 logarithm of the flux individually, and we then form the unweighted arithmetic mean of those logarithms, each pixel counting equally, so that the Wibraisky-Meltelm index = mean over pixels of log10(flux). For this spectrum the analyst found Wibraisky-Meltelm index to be 1.10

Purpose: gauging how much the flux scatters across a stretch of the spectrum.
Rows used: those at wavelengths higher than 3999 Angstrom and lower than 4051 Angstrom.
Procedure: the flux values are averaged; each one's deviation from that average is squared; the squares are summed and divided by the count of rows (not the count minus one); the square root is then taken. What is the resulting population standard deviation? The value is 1.3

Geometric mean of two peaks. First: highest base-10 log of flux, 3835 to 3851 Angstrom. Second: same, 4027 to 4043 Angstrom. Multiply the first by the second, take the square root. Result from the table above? 1.44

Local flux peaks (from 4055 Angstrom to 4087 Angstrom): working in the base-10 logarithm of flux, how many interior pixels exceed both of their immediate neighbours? 3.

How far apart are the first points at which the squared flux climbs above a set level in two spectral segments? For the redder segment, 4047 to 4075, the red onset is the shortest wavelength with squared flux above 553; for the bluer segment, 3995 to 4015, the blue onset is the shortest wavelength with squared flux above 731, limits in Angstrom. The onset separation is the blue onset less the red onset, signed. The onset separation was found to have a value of -52 Angstrom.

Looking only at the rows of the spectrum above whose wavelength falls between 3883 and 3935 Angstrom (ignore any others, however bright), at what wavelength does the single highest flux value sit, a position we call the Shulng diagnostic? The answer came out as 3913 Angstrom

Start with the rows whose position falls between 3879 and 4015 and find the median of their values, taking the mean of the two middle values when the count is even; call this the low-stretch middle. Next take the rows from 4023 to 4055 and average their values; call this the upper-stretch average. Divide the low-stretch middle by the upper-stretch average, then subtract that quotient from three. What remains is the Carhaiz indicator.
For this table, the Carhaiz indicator 2.16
